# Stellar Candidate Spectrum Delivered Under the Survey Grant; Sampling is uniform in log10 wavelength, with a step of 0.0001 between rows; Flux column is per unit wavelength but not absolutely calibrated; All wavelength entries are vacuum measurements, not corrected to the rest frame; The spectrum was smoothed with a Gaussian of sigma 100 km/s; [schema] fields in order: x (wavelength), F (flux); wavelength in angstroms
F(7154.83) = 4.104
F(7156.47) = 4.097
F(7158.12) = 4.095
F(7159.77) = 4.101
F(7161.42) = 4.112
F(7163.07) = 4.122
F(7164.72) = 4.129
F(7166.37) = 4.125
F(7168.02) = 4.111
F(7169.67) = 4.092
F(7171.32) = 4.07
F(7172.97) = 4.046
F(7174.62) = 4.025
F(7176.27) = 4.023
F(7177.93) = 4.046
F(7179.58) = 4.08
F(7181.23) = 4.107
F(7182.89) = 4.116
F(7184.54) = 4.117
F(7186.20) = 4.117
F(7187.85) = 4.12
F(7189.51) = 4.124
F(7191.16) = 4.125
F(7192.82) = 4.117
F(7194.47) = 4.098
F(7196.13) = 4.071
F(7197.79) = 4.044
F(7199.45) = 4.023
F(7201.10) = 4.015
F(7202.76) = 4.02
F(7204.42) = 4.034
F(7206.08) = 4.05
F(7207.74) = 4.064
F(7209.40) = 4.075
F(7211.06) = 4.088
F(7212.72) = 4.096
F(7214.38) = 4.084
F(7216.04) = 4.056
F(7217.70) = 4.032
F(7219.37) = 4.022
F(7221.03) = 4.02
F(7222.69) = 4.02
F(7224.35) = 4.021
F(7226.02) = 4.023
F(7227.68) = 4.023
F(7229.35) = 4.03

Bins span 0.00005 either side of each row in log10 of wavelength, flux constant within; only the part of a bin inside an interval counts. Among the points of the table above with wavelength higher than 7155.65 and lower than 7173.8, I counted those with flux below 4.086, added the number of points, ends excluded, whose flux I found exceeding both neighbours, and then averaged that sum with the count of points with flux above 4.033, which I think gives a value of 7.0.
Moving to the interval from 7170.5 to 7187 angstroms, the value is 7.0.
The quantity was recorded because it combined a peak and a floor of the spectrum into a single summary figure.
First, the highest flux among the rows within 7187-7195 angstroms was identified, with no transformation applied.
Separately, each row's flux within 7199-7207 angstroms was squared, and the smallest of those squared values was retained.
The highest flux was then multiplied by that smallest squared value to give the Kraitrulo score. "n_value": 66.5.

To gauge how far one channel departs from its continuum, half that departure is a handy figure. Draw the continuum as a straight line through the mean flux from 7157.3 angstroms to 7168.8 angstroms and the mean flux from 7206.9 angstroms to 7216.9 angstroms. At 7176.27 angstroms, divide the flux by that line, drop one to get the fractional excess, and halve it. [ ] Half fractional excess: -0.010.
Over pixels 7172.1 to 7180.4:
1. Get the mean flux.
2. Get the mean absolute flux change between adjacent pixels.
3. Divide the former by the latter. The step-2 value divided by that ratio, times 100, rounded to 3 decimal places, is 0.010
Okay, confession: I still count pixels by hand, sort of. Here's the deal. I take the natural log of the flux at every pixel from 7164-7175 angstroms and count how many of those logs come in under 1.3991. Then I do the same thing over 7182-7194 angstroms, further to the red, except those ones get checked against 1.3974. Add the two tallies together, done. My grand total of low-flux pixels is 2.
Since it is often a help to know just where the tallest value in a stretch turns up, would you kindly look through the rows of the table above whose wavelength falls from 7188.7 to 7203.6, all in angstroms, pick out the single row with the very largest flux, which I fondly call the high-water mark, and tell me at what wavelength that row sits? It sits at 7191.16 angstroms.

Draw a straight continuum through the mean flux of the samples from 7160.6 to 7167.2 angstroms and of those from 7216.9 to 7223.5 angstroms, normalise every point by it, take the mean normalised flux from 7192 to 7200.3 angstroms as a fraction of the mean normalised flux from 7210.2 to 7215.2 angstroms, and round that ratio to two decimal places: 0.99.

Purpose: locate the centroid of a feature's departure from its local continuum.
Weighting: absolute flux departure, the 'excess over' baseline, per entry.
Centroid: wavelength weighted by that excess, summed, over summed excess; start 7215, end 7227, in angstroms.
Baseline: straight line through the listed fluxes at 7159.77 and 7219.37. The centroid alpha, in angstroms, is 7219.2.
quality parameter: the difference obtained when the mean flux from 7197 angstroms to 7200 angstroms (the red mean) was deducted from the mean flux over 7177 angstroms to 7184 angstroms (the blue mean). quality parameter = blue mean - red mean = 0.05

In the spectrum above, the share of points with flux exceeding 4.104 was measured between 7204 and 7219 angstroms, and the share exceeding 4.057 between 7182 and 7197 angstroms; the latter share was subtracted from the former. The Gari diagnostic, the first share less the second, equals -1.00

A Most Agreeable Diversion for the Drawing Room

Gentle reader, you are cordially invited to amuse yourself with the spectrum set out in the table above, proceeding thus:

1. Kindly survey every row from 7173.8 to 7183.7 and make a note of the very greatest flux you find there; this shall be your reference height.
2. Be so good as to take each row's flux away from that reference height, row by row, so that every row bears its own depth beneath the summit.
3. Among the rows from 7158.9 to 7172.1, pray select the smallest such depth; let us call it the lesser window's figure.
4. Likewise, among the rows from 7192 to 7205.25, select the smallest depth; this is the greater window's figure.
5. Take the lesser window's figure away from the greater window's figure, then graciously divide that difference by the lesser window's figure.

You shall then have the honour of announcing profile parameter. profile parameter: -1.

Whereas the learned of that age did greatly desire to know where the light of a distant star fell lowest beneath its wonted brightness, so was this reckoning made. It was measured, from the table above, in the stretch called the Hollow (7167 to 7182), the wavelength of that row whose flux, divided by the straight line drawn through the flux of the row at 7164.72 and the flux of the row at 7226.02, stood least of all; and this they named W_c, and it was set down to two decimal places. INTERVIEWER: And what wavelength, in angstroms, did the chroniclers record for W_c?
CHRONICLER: 7174.62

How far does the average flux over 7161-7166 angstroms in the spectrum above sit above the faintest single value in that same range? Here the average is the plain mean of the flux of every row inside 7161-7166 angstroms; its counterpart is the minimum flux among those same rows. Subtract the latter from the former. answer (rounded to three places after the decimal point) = 0.009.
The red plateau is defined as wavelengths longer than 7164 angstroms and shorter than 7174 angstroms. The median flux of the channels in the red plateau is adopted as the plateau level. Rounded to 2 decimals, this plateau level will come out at 4.10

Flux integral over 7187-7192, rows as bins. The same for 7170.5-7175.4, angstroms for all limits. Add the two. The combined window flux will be 40.5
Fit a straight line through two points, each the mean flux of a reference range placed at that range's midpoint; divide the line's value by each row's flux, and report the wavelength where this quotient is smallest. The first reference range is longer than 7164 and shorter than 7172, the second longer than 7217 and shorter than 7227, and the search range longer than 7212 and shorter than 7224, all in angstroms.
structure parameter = 7212.72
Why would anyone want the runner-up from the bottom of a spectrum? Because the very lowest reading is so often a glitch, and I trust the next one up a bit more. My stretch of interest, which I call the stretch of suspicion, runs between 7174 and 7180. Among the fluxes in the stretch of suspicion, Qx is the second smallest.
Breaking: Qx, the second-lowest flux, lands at 4.025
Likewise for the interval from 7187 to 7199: 4.071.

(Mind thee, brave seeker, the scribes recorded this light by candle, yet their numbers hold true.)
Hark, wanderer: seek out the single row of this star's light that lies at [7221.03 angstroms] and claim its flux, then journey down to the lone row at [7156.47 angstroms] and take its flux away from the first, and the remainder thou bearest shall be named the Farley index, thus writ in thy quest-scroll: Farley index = -0.08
